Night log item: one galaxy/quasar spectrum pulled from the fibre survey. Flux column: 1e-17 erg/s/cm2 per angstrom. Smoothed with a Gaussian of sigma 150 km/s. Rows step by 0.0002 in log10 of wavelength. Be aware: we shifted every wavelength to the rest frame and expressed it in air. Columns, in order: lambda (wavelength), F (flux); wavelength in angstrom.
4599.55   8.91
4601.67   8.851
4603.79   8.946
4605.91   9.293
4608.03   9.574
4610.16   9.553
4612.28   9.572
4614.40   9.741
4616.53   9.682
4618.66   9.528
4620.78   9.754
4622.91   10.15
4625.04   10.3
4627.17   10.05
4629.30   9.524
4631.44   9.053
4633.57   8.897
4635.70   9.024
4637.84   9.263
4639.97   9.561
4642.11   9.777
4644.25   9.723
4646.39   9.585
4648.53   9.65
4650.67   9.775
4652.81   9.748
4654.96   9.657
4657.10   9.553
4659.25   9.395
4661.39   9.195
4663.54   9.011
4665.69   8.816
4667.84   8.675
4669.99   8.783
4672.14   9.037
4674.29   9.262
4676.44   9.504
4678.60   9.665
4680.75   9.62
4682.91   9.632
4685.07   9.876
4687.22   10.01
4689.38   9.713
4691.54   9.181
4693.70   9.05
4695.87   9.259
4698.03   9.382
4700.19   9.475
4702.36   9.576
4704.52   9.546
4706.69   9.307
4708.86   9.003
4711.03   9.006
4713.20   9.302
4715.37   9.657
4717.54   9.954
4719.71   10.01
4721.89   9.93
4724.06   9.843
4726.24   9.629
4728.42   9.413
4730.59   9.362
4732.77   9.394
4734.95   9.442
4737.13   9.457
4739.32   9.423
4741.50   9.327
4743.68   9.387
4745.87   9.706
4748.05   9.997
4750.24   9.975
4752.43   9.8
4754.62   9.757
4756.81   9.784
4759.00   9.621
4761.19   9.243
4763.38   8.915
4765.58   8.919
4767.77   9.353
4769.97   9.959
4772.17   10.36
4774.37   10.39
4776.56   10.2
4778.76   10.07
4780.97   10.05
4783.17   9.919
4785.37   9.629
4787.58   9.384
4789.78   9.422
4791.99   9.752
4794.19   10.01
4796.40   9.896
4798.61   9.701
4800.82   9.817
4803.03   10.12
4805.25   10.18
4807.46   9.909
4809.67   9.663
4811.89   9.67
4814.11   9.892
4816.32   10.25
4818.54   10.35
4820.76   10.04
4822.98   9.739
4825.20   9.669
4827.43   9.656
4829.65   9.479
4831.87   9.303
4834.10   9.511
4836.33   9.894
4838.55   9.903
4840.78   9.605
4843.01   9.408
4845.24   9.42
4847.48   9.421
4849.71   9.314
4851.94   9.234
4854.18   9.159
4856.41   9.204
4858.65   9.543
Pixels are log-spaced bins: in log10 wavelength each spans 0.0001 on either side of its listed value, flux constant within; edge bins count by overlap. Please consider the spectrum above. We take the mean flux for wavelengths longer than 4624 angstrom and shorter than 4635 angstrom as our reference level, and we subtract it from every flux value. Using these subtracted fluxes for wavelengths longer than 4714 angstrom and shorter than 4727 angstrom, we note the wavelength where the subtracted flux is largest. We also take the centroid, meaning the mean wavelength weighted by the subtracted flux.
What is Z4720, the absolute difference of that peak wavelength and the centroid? 0.7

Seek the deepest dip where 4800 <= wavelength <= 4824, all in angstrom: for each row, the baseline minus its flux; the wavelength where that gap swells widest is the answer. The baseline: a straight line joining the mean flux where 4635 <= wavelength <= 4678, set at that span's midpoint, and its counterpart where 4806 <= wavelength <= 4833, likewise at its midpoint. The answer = 4809.67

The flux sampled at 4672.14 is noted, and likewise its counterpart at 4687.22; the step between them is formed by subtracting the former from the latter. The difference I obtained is 1.0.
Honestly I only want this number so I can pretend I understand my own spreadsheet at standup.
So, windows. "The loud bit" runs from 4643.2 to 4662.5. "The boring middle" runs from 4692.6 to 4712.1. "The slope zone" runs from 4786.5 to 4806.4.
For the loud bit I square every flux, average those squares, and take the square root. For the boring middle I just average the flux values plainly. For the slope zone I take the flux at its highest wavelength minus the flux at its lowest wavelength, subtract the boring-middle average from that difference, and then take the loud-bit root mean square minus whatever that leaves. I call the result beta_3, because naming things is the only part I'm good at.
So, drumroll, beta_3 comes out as 18.1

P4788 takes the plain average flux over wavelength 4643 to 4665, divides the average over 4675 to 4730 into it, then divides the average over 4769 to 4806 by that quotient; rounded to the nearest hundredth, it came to 9.95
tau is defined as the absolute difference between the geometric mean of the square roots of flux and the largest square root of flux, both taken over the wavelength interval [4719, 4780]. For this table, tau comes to 0.115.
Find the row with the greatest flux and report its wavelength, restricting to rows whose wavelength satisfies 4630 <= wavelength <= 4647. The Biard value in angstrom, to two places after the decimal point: 4642.11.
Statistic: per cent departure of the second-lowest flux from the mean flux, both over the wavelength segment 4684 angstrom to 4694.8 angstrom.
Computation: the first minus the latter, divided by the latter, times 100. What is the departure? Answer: -4.0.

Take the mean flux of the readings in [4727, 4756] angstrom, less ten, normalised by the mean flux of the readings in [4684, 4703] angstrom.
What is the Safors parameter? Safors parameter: -0.045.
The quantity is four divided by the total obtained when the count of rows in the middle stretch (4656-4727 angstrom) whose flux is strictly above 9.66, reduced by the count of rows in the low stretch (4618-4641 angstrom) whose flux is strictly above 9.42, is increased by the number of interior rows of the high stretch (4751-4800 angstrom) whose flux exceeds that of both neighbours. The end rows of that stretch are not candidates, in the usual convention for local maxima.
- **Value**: 1.0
